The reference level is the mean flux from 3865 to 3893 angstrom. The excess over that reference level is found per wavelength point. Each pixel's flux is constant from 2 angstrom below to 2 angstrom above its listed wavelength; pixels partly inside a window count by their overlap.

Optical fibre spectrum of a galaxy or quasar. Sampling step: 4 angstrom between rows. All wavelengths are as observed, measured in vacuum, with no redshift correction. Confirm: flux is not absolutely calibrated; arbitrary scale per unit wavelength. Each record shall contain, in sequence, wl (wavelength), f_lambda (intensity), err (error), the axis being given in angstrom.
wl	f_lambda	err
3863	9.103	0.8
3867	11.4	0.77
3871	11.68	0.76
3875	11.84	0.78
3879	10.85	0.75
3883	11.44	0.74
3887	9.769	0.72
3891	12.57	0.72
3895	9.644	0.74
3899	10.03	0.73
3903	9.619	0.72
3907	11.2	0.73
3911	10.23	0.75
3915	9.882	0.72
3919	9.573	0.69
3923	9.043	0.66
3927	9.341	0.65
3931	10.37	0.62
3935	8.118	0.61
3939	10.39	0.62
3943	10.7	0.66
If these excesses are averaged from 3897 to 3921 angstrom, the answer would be -1.3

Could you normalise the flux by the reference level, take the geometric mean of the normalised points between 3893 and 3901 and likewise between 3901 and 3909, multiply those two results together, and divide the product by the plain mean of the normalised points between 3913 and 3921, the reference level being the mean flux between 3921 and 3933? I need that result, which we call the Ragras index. 1.09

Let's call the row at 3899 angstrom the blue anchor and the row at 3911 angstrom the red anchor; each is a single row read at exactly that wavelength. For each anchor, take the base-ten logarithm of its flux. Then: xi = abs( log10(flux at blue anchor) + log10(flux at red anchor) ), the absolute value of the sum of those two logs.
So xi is 2.01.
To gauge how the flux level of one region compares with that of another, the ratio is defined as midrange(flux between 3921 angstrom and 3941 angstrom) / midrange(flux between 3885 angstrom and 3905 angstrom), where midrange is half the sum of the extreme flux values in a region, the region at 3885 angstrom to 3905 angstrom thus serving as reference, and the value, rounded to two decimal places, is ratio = 0.83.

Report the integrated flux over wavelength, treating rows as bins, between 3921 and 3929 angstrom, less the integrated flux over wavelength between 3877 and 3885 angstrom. -16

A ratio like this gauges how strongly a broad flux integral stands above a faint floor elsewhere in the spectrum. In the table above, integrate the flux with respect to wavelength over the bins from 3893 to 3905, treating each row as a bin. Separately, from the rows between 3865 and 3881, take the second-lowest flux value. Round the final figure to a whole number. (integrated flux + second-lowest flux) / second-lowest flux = 11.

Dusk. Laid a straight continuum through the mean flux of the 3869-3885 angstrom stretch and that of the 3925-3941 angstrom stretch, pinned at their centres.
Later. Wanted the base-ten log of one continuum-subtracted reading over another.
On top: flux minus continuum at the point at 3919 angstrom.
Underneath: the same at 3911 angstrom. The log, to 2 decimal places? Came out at 0.81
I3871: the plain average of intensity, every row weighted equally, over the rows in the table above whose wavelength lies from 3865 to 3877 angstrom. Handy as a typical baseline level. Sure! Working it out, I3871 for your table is 11.6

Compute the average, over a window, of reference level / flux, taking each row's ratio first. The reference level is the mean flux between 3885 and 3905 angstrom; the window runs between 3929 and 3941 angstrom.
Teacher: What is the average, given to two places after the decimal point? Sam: 1.09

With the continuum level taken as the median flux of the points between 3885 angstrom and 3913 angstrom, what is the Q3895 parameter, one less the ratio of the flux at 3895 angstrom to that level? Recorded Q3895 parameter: 0.04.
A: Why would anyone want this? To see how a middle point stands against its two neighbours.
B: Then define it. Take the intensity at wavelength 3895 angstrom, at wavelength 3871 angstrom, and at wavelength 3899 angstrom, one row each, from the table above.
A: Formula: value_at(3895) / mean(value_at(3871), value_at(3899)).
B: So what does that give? 0.89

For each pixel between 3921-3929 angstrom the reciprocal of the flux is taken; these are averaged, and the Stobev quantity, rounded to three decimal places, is 0.109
